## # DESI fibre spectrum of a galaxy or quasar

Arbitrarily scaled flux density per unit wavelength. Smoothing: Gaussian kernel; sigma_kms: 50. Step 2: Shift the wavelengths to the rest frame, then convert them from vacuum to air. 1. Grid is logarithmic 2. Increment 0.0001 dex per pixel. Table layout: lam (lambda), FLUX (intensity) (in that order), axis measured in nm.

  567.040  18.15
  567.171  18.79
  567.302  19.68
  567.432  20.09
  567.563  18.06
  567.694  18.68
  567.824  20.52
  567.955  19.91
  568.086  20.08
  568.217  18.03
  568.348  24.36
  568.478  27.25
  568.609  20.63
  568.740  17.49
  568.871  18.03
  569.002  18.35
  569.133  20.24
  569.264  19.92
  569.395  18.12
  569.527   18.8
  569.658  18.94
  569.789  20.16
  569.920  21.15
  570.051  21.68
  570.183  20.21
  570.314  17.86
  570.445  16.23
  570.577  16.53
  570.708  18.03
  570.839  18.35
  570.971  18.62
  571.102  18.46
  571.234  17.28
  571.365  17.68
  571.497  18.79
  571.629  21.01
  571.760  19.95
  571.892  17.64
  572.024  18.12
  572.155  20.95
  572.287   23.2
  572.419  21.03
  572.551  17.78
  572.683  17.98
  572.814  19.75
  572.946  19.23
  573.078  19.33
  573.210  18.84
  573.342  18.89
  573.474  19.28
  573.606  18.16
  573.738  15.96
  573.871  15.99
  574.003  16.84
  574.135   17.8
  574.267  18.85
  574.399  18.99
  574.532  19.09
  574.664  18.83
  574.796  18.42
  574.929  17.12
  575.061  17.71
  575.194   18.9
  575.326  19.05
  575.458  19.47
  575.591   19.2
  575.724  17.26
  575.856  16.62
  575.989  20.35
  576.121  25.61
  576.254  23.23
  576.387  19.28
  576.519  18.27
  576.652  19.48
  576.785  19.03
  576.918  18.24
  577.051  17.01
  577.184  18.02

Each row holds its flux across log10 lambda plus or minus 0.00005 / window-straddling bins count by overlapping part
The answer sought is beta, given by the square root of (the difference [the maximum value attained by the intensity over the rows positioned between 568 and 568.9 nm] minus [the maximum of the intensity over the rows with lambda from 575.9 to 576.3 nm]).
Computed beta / 1.28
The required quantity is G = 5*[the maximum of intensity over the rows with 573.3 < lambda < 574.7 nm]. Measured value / 96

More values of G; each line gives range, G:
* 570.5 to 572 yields 105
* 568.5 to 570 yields 106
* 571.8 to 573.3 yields 116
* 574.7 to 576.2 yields 128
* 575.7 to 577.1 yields 128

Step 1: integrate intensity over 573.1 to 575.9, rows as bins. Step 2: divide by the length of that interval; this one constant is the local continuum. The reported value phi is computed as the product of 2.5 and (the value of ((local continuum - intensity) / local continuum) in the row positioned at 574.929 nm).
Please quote 0.15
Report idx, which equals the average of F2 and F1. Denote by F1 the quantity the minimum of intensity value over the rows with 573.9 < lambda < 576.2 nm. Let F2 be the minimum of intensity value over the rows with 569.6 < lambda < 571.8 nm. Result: 16.4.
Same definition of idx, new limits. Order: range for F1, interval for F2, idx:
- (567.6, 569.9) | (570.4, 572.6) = 16.9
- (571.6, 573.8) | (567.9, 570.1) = 16.7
